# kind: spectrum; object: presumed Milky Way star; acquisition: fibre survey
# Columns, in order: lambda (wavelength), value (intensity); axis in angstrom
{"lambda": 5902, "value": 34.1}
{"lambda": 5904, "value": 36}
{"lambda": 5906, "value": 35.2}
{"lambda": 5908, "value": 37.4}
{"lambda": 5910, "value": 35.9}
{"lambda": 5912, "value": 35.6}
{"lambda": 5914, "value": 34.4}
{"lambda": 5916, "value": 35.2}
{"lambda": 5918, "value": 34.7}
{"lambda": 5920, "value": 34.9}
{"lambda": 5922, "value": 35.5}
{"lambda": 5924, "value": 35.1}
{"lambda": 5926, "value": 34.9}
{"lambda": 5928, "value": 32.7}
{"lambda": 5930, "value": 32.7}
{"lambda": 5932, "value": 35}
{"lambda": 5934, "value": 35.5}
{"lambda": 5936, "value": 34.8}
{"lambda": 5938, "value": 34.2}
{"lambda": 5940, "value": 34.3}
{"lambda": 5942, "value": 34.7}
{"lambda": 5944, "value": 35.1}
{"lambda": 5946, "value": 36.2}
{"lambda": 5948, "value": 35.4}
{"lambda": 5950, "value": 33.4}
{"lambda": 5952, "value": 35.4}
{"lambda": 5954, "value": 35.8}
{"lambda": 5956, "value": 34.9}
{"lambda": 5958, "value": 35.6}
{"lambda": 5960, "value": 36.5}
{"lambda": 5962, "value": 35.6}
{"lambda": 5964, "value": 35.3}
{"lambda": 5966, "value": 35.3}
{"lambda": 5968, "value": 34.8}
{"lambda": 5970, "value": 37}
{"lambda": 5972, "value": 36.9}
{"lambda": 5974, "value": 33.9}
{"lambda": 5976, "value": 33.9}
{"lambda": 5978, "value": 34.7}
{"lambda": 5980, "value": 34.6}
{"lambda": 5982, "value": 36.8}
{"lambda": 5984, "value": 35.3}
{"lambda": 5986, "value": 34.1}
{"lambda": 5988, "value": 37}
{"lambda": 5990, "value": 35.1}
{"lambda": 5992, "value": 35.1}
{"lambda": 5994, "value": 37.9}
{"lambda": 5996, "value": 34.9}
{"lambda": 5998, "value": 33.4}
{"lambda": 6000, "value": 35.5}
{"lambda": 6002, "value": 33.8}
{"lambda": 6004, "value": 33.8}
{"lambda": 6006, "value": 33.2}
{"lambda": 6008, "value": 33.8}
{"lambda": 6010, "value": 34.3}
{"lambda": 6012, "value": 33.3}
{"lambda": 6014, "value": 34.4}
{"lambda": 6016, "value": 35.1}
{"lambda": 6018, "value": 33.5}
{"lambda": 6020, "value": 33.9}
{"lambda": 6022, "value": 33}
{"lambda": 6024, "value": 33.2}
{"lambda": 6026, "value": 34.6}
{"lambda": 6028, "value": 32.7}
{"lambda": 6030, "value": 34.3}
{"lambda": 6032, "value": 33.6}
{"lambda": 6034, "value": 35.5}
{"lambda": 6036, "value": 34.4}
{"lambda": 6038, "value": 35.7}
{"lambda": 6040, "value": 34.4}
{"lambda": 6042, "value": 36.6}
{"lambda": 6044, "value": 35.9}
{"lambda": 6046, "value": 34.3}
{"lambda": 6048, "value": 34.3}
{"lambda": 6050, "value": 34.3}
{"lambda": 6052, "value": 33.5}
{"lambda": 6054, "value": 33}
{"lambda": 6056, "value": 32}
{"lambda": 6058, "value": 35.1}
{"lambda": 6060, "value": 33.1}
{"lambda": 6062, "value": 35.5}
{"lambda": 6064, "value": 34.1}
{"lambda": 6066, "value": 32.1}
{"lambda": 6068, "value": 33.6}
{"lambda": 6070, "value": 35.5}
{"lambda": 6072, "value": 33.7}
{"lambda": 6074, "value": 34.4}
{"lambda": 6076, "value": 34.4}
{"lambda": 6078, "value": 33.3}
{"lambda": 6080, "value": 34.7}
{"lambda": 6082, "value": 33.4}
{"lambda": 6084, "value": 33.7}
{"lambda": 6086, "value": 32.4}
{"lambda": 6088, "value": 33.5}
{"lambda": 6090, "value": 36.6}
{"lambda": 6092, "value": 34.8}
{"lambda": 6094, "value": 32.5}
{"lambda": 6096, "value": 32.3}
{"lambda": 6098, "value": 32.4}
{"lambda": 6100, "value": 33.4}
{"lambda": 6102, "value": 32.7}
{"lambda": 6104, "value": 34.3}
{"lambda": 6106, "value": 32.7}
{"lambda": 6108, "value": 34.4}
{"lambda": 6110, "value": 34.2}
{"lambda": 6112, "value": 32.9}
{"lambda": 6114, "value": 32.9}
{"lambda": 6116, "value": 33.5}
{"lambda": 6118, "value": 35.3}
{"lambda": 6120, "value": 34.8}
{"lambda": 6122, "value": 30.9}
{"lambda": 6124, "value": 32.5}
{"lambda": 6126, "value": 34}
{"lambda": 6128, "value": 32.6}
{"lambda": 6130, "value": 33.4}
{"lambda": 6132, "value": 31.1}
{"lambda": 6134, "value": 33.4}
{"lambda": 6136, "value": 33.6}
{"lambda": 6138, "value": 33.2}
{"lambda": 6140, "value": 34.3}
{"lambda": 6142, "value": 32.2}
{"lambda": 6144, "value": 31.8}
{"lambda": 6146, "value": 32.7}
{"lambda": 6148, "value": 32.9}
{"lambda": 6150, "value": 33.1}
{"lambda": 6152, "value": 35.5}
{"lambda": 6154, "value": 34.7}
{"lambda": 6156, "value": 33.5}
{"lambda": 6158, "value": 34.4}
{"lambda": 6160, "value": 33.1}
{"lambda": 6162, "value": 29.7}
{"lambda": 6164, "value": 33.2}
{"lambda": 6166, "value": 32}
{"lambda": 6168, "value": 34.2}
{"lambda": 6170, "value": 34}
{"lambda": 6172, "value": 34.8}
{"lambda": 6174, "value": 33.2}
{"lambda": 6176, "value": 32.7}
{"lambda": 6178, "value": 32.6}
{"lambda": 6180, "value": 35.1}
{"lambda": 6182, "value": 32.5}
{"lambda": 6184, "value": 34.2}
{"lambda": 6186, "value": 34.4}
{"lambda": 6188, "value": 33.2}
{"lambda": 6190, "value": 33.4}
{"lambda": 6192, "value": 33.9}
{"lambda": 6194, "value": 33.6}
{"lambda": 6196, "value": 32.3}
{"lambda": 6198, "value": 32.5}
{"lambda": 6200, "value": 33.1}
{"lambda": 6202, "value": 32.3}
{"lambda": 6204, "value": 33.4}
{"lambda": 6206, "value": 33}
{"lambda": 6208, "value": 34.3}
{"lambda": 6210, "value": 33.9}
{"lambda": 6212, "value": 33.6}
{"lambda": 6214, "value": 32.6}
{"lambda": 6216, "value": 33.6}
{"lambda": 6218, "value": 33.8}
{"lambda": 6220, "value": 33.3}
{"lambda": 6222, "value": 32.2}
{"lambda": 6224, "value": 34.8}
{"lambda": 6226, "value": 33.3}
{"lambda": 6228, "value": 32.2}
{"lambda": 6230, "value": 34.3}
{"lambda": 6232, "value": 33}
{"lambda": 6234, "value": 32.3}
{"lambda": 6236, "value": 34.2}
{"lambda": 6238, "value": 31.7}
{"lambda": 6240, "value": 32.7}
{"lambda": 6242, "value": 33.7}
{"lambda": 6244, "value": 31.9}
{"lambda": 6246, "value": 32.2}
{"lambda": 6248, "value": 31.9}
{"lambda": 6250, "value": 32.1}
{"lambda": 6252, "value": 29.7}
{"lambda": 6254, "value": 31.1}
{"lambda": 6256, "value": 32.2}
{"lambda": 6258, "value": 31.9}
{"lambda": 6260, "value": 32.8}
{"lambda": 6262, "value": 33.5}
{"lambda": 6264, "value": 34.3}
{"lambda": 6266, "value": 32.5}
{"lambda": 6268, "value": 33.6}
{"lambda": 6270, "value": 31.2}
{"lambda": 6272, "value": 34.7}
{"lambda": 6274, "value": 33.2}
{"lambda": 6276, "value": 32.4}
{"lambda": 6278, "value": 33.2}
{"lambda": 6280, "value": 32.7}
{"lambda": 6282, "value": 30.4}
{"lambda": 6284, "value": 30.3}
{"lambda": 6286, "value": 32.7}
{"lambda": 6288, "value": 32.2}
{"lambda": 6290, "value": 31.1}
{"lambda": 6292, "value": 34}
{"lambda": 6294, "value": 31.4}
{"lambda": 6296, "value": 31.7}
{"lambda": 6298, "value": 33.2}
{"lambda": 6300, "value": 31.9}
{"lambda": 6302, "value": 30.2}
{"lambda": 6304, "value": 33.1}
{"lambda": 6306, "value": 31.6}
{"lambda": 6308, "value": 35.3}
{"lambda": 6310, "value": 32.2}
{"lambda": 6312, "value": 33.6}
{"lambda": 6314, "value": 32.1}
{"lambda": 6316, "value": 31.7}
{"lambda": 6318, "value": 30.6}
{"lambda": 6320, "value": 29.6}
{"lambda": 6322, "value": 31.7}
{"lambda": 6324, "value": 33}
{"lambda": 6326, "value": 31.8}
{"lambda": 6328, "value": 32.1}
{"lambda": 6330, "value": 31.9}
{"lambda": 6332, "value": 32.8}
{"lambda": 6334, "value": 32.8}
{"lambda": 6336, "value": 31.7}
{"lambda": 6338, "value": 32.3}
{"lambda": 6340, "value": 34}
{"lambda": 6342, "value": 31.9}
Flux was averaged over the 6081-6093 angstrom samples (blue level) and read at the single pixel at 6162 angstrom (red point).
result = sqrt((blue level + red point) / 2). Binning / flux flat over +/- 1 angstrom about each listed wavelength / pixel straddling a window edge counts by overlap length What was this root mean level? 5.65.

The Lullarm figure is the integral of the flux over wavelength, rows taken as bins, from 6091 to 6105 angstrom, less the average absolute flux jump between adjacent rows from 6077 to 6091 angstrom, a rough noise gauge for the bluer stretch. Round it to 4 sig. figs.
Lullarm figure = 463.4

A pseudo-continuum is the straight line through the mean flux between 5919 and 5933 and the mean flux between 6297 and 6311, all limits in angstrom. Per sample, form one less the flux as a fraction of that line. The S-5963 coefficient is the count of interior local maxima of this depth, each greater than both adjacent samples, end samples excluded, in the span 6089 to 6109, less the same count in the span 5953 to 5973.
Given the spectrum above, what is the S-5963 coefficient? 0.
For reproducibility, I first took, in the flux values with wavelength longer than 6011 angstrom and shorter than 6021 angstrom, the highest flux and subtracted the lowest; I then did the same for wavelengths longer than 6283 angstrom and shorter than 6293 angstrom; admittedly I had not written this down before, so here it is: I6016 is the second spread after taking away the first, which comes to 1.9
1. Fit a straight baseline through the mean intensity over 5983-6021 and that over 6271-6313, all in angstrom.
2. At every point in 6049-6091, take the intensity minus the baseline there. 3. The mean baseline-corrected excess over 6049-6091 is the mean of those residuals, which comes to -0.19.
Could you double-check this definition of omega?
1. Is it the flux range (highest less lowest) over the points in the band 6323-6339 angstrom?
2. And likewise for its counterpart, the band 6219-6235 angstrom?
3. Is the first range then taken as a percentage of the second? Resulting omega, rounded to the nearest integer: 50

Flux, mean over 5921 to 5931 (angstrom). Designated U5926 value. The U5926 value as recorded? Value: 34.2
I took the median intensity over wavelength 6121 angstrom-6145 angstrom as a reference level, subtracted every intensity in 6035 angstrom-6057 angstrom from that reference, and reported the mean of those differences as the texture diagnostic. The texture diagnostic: -1.5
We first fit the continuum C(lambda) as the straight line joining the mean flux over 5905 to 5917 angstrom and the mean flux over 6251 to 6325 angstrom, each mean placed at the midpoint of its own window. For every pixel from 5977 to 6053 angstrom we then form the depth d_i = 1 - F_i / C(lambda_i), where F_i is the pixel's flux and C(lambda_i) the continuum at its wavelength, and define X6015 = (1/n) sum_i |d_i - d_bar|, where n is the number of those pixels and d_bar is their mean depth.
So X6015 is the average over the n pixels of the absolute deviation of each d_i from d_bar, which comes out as 0.0248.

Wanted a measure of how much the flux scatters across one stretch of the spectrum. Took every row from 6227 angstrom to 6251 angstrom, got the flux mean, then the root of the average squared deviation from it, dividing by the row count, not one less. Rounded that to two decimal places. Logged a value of 0.88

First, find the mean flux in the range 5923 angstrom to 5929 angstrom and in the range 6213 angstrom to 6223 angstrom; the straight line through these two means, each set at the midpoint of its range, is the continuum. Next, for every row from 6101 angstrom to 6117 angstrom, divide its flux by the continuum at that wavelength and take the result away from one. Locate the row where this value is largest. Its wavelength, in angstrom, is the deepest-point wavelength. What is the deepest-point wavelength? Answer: 6102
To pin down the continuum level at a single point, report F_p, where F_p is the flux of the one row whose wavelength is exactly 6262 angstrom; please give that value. 33.5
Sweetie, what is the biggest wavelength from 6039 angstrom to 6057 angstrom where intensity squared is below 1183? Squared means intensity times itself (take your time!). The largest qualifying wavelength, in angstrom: 6056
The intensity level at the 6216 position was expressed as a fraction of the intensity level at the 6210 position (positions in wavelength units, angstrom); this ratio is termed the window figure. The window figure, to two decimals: 0.99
